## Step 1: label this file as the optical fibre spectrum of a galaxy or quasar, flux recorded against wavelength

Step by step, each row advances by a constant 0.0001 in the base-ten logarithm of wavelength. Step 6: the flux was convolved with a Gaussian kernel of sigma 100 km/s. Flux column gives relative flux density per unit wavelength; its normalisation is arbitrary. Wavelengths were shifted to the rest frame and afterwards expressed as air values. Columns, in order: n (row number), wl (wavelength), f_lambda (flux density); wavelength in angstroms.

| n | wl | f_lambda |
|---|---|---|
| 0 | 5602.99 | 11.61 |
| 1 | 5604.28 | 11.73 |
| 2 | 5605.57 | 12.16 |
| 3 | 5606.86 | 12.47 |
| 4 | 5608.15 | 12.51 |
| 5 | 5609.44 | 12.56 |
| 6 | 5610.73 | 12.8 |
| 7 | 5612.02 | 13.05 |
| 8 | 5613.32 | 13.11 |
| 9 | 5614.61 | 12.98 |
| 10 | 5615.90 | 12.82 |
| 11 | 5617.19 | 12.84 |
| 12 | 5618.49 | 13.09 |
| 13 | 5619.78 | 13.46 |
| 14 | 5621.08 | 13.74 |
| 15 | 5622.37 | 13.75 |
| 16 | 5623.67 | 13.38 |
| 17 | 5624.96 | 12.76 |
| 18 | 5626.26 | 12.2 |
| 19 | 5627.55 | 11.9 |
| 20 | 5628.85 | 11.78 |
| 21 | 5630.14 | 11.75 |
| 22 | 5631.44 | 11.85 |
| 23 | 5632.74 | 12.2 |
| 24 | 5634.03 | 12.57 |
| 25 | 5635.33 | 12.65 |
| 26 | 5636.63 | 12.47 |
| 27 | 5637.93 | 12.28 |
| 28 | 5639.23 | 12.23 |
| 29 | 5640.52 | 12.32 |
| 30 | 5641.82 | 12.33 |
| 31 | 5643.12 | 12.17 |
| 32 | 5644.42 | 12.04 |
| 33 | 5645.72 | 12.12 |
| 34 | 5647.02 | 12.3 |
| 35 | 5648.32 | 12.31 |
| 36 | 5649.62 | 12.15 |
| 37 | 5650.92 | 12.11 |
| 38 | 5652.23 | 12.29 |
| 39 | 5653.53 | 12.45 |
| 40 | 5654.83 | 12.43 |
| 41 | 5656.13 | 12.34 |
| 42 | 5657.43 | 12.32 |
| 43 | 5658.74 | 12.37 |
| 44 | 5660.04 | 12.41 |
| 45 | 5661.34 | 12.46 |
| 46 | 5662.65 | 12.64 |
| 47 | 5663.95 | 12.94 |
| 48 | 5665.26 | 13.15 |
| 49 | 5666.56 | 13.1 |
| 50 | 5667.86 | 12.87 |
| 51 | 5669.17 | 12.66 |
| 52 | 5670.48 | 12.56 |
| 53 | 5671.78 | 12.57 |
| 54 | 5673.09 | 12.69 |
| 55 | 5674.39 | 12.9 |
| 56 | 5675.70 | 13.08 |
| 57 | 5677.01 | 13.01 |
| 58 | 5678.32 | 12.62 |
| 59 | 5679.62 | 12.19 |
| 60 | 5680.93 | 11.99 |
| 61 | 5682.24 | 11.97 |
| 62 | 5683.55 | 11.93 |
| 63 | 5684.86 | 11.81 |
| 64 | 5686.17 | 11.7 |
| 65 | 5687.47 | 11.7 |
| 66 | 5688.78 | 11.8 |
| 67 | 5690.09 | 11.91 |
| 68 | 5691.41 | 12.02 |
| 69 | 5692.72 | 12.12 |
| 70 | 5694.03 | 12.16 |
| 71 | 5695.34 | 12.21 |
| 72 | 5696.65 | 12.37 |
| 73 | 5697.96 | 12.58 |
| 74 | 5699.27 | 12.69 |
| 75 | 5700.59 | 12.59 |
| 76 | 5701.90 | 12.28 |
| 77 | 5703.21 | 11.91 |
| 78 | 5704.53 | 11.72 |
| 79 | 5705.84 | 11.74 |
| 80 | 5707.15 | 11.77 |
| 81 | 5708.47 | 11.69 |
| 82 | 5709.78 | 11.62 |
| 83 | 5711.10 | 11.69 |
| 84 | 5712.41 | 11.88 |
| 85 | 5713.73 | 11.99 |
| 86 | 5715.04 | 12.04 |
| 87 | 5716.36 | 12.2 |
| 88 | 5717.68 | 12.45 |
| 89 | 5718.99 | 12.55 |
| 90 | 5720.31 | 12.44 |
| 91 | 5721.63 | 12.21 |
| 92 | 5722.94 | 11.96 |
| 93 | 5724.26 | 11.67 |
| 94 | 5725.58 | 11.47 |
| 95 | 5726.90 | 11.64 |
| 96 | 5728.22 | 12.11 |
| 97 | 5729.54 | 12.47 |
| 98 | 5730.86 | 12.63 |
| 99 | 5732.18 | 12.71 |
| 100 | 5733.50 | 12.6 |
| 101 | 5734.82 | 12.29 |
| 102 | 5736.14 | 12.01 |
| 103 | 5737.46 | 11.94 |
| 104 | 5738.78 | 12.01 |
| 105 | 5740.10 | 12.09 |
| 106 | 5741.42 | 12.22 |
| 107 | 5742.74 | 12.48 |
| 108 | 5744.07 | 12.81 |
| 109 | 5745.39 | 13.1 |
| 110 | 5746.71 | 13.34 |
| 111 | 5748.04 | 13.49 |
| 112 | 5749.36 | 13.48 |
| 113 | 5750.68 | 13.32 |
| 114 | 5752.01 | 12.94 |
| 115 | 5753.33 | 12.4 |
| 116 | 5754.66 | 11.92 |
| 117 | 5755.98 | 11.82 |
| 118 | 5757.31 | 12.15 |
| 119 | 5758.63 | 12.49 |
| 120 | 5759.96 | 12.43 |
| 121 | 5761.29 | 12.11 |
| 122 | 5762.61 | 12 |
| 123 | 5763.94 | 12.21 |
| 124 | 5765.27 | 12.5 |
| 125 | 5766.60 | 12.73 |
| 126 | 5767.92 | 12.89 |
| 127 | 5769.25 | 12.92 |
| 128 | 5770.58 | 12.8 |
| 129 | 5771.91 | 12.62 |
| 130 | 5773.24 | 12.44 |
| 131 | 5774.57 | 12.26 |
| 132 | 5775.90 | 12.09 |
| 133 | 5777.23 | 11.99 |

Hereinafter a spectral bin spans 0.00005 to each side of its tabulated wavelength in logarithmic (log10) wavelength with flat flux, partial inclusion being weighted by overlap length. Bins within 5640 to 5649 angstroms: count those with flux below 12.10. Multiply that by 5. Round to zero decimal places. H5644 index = 5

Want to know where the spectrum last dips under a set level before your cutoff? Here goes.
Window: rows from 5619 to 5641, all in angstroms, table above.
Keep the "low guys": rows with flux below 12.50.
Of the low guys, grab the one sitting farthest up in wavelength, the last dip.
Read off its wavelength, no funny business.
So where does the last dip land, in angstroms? 5640.52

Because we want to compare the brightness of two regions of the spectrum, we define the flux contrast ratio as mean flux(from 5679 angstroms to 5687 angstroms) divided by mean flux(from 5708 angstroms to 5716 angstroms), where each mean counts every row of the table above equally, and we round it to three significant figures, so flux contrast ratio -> 1.01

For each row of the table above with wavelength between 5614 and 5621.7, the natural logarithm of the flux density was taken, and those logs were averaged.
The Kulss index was 2.58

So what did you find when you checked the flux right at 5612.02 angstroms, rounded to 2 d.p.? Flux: 13.05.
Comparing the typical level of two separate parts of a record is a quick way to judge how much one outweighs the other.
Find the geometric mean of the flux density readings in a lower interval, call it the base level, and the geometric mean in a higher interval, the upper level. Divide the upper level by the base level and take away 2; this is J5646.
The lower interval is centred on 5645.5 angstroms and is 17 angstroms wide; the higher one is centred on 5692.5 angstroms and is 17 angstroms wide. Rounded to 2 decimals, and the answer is -1.01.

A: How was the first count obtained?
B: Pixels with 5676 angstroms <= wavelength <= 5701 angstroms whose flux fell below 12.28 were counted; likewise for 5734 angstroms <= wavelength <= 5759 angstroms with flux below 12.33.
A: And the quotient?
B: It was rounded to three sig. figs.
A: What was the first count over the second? 1.44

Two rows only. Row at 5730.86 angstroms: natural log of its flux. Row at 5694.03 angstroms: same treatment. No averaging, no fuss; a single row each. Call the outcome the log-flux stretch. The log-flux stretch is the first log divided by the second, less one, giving 0.02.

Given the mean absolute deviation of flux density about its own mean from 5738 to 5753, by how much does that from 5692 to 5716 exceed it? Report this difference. -0.19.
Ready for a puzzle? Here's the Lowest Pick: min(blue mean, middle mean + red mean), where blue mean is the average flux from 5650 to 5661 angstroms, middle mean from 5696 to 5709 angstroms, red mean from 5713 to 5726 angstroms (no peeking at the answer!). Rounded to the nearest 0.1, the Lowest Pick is 12.3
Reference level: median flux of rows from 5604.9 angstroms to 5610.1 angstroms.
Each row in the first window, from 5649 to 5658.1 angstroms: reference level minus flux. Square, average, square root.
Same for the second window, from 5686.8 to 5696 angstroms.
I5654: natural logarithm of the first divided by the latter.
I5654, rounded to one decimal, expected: -0.9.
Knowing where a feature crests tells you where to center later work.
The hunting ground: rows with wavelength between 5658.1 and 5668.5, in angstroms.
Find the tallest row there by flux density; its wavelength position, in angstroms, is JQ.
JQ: 5665.26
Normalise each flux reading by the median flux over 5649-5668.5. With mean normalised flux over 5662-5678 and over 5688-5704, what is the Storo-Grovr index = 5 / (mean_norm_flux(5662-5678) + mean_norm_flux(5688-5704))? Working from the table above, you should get 2.48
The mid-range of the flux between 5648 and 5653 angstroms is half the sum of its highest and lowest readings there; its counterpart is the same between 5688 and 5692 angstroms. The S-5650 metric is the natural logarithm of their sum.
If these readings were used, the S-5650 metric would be 3.18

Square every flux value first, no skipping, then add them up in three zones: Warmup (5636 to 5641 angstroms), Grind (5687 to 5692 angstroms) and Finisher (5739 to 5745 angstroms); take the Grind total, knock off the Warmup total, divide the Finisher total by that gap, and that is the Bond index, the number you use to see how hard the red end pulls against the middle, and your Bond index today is -14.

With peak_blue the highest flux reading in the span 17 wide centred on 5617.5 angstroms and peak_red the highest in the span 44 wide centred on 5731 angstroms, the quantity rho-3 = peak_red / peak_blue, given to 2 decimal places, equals 0.98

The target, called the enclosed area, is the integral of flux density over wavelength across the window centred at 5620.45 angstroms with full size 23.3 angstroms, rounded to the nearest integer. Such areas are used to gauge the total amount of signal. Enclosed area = 297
